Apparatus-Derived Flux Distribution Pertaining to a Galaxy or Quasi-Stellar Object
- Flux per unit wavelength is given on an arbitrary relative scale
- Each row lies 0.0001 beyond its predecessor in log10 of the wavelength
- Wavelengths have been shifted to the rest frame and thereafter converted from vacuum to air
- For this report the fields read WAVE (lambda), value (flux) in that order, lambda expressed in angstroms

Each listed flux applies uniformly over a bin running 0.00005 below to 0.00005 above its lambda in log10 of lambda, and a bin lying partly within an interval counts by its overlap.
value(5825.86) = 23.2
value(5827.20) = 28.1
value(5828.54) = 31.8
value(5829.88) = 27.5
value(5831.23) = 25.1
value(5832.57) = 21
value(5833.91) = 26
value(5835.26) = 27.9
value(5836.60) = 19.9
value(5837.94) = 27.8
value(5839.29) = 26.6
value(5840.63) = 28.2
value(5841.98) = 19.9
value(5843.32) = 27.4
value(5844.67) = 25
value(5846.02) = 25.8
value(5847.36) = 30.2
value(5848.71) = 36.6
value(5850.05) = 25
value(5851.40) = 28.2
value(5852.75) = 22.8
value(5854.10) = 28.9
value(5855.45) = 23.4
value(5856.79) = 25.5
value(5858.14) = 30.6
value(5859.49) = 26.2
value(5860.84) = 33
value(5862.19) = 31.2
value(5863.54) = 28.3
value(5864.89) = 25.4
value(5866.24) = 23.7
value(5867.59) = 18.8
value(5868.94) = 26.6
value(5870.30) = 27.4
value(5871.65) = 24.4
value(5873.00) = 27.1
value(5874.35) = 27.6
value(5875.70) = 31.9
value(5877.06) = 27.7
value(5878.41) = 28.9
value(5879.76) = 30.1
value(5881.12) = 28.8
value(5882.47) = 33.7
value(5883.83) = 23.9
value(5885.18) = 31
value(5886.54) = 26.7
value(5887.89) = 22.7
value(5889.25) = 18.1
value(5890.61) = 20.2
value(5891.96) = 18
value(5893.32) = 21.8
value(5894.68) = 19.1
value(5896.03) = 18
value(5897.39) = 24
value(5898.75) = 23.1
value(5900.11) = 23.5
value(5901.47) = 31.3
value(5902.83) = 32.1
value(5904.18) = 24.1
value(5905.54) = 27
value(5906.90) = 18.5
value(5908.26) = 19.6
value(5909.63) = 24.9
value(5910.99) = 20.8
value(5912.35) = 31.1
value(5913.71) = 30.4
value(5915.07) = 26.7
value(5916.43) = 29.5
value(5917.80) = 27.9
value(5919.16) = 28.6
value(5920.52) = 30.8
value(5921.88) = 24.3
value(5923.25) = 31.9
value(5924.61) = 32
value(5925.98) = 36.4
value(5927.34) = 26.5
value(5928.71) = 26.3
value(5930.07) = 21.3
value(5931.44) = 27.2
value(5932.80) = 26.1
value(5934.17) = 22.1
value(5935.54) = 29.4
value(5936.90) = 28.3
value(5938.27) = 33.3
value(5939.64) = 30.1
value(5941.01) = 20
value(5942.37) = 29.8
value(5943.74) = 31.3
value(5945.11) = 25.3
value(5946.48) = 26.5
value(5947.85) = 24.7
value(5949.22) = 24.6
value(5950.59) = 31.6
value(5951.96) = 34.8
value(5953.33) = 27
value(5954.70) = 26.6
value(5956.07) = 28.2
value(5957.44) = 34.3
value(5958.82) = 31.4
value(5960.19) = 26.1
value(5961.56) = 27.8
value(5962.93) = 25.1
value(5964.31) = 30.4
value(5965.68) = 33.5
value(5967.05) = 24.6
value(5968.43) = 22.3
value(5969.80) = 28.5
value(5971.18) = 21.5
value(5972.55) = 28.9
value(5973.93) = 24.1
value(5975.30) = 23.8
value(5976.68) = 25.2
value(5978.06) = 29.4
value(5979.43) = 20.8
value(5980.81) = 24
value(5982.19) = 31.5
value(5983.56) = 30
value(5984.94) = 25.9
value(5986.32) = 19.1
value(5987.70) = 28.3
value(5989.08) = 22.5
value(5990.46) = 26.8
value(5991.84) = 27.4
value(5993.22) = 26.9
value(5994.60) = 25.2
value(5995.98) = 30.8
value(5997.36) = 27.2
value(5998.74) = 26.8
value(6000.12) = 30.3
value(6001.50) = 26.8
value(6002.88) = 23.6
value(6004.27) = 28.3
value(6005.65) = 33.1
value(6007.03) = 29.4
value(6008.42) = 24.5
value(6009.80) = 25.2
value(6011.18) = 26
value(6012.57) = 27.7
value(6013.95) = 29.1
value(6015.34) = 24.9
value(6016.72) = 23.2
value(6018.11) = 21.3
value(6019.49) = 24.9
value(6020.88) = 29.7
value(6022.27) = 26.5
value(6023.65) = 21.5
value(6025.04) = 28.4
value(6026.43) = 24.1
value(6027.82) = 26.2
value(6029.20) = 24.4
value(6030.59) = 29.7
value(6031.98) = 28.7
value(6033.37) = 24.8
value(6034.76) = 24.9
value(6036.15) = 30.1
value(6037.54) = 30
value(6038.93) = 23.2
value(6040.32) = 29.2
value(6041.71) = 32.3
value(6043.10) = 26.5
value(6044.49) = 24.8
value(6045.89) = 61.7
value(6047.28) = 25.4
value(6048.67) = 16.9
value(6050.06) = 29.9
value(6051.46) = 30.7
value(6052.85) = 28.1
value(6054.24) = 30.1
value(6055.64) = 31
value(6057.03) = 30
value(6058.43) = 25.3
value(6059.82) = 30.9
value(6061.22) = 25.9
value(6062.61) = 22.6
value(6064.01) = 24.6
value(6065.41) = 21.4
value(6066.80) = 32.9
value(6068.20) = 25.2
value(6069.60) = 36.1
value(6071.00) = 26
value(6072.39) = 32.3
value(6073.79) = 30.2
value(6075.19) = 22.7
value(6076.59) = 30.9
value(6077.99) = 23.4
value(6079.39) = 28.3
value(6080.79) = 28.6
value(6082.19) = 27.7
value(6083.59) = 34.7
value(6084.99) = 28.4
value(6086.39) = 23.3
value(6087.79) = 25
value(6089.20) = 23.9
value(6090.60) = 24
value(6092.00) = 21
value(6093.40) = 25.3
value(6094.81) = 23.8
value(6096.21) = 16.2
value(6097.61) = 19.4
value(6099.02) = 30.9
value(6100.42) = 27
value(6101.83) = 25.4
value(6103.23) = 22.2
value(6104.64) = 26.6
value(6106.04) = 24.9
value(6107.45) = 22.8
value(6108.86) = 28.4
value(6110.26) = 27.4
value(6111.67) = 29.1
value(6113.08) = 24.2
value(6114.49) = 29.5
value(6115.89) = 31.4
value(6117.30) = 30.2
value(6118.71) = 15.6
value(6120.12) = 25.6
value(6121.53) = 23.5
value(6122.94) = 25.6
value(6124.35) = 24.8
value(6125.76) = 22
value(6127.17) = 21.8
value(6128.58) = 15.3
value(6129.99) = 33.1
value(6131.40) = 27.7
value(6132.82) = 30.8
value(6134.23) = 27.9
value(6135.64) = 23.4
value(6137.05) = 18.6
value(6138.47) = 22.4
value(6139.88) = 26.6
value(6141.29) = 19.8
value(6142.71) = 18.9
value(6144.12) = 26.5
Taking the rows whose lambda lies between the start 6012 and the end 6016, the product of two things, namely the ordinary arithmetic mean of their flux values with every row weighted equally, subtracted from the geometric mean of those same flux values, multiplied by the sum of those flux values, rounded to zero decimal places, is -5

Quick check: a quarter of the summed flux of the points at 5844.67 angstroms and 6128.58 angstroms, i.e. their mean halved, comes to 10.1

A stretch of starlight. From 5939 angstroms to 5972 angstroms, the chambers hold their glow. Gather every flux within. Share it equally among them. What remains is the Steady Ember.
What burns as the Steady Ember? 27.8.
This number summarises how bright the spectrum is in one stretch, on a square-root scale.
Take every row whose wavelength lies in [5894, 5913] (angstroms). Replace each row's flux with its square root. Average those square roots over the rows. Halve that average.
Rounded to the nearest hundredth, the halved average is 2.44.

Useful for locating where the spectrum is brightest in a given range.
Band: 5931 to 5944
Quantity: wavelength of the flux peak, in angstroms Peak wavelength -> 5938.27 angstroms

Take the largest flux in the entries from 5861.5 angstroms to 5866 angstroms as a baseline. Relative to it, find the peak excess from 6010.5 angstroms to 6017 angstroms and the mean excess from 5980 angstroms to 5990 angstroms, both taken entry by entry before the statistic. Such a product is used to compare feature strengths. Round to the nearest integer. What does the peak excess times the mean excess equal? 11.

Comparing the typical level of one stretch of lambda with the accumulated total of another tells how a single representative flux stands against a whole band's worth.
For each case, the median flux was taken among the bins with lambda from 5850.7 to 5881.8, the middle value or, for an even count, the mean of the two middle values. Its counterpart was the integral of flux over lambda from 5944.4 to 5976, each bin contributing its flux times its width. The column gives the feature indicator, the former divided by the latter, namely 0.0318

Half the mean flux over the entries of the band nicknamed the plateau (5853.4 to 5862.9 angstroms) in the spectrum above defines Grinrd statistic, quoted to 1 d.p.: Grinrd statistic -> 14.2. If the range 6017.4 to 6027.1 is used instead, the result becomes 12.6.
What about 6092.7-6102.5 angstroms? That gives 12.0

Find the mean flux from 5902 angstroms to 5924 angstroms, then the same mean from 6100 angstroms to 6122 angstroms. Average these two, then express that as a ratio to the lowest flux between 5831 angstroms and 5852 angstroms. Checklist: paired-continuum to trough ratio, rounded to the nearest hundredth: 1.32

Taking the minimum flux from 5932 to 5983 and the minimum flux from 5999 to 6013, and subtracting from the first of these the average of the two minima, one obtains -1.8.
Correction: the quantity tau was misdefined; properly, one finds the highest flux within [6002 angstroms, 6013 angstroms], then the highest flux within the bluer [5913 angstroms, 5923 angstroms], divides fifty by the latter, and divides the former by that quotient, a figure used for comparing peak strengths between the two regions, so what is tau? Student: 20.4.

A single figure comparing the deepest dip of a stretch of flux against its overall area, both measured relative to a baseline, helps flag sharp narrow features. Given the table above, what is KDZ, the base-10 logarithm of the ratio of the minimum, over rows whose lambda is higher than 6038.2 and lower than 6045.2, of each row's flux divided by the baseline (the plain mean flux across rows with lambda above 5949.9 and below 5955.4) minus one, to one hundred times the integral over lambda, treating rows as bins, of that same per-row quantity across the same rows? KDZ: -2.5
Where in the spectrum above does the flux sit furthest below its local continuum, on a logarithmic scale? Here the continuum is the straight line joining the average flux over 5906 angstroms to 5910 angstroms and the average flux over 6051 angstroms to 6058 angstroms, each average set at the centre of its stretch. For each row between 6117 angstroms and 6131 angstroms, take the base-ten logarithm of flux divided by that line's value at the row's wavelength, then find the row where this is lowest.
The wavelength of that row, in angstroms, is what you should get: 6128.58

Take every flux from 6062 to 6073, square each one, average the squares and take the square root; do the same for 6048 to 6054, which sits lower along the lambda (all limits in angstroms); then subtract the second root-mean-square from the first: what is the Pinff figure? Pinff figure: 1.1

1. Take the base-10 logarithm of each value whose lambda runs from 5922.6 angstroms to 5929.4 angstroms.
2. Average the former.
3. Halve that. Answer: 0.74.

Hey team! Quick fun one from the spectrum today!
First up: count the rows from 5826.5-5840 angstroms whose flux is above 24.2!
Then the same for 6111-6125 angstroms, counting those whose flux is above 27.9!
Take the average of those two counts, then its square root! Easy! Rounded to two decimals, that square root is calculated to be 2.45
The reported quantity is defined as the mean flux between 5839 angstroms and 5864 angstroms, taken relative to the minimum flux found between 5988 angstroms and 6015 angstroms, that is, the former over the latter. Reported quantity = 1.22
